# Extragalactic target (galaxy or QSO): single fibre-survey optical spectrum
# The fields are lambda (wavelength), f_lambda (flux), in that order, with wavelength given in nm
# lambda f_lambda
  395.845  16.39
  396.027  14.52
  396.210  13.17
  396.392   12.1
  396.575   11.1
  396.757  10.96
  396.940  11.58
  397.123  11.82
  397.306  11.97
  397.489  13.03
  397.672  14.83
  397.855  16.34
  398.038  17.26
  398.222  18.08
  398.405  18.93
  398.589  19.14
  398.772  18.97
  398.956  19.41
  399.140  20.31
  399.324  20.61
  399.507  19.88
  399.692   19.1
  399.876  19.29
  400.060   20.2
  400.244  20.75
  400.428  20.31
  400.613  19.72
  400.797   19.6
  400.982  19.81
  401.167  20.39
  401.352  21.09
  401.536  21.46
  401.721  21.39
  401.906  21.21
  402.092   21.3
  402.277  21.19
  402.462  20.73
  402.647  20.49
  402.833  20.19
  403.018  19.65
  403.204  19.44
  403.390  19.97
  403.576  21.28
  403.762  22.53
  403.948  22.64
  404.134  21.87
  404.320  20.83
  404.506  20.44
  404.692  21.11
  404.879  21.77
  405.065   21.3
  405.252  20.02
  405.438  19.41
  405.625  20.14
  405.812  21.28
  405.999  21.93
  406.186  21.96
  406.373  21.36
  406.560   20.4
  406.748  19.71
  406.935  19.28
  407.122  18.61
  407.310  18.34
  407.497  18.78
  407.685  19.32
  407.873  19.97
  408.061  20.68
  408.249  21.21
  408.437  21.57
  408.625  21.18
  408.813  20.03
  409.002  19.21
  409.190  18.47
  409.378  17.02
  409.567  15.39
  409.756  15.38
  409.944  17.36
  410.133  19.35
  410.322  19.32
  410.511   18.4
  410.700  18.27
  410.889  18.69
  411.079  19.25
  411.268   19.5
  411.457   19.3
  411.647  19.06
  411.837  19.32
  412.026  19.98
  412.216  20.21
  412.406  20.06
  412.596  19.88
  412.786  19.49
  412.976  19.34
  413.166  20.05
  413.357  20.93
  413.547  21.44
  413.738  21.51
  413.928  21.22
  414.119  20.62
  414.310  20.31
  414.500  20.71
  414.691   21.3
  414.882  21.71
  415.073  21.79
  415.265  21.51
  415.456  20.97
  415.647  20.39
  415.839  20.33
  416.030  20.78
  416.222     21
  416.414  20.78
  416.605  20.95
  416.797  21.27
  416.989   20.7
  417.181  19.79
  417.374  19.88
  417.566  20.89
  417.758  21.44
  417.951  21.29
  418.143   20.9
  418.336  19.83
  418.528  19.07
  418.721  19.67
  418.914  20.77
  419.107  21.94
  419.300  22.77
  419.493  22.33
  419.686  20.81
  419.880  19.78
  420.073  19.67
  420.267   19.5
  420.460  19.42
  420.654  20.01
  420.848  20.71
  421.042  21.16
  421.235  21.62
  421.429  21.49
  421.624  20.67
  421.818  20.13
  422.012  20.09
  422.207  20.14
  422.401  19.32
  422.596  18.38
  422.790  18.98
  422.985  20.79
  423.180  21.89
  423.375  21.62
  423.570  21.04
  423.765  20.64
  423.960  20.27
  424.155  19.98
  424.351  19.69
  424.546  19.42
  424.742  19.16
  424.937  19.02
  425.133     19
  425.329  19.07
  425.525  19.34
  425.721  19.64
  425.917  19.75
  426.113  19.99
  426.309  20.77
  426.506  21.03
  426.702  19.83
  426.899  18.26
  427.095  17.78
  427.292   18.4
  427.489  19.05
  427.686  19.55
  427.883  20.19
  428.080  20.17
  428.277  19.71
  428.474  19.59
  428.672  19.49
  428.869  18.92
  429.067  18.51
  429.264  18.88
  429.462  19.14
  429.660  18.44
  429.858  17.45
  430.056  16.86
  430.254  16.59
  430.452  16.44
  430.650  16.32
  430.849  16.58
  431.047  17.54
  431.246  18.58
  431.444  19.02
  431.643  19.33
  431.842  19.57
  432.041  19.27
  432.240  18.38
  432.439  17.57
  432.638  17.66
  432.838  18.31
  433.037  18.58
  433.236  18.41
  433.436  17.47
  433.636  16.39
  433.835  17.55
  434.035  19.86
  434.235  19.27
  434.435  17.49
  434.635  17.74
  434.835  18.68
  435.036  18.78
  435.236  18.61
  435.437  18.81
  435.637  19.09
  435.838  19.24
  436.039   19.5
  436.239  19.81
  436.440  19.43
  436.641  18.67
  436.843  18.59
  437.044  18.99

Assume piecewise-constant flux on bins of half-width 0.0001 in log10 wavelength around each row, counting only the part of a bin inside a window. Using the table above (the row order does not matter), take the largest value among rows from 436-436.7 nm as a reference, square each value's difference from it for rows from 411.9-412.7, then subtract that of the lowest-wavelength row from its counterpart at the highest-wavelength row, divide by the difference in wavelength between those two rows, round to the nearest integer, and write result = 0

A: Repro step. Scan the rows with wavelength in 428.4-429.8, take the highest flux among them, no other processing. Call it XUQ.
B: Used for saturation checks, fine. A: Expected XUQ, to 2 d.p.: 19.59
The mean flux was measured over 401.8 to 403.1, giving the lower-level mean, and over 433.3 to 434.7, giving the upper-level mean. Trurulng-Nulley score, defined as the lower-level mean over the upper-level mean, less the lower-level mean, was -19.5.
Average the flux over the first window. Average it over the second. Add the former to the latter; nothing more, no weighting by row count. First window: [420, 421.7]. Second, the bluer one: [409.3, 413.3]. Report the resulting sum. 39.3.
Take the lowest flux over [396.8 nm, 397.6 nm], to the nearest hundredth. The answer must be 11.58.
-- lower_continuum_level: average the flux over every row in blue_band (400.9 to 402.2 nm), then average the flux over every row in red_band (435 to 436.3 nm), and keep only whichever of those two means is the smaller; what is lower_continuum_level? 19.1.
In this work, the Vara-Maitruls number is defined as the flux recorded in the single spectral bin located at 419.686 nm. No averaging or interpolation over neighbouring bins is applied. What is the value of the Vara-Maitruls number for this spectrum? 20.81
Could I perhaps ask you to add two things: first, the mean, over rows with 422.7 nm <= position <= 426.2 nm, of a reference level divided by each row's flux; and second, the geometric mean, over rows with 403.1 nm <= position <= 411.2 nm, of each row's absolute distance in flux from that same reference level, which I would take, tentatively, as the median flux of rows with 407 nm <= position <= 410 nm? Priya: 2.05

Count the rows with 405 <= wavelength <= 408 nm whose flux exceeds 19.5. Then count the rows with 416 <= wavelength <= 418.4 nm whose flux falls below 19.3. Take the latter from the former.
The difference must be 10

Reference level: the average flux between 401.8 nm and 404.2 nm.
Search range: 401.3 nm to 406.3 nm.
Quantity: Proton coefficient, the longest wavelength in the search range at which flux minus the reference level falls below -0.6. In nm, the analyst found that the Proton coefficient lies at 405.625 nm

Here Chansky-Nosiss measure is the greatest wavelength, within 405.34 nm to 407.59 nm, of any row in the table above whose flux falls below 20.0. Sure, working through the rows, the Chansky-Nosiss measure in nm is 407.497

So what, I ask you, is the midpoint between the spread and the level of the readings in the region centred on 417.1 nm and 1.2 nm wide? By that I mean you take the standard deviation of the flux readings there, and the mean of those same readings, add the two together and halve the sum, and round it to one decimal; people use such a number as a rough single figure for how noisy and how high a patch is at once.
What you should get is 10.6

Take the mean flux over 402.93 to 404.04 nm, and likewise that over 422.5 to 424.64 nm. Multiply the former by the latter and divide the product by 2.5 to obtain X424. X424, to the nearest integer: 169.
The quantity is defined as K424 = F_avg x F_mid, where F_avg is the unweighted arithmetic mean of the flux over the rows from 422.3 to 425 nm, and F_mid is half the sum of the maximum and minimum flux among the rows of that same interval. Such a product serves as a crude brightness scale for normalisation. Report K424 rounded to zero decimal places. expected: 403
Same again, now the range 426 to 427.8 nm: 377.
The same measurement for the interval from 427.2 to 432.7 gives 337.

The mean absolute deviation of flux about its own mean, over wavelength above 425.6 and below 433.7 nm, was 1.0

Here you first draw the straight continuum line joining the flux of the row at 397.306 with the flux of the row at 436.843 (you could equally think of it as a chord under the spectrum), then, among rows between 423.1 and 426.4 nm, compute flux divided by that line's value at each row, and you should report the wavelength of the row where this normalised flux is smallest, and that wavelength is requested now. 425.133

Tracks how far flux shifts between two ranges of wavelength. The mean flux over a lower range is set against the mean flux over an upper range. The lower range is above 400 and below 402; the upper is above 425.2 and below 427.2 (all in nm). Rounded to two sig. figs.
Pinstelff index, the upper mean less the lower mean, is -1.0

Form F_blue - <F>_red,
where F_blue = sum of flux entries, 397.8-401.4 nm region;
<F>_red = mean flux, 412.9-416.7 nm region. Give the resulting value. 368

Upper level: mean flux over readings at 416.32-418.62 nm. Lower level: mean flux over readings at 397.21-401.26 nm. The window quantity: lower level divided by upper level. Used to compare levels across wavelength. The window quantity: 0.90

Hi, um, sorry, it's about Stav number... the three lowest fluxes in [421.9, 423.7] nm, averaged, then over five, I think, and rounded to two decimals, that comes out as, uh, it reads 3.78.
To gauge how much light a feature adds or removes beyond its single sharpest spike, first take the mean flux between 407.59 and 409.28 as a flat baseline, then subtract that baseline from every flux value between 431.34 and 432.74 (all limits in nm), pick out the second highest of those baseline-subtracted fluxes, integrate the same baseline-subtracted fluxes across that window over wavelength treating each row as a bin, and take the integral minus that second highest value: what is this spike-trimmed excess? -1.2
